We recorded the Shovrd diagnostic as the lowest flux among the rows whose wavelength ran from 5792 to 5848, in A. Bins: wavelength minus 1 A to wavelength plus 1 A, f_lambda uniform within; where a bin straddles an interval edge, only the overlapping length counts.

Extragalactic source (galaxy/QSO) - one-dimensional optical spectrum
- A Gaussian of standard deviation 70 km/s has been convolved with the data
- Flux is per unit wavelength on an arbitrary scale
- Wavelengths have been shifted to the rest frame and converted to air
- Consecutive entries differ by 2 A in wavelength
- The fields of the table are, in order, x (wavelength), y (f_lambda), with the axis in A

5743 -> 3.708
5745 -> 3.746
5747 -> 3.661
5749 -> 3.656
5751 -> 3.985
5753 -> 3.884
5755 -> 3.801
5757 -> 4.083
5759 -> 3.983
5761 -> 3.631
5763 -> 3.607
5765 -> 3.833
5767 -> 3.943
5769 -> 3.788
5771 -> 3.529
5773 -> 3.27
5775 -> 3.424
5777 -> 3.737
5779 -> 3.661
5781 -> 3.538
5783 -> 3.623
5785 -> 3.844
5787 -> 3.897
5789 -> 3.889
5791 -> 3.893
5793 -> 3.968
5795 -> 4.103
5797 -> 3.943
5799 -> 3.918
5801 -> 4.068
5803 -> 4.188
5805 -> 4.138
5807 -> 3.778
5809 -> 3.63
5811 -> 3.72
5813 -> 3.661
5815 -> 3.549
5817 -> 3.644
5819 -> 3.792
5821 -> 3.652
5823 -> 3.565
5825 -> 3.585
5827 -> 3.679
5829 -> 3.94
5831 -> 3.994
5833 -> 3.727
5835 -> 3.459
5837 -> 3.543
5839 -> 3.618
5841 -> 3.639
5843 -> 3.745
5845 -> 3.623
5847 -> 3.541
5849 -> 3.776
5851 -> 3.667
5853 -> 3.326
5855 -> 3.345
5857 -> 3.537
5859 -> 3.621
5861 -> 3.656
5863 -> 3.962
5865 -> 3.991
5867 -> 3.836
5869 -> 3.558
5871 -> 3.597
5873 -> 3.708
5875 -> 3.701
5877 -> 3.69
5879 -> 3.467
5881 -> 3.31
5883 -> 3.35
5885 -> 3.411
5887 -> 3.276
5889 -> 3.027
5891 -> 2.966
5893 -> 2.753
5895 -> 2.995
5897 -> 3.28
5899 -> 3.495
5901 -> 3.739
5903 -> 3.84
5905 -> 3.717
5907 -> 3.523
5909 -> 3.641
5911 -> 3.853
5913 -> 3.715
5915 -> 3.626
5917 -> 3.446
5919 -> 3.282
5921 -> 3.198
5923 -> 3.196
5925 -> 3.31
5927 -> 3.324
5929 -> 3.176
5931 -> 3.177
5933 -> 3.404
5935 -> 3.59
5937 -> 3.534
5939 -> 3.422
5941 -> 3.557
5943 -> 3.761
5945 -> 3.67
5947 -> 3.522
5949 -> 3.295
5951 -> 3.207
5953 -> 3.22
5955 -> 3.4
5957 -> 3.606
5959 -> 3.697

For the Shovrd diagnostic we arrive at 3.459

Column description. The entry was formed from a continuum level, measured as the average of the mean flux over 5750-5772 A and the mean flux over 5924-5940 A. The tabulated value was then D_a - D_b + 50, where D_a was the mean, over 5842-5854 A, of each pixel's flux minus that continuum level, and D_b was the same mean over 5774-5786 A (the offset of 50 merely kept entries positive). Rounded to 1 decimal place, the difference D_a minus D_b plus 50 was 50.0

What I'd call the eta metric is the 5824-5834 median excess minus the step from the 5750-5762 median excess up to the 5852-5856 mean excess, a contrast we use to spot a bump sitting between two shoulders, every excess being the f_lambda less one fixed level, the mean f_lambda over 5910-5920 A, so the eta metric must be 0.74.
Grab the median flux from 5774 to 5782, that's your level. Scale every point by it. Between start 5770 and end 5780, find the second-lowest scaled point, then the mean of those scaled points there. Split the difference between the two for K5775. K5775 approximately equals 0.97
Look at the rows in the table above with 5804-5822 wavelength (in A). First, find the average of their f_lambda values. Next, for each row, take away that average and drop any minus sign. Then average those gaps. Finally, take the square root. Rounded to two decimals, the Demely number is 0.34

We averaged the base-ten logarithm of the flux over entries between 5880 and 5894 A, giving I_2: 0.498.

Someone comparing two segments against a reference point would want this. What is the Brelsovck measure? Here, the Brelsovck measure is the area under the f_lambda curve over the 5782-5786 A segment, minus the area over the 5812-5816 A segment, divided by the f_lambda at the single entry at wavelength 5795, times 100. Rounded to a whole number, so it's 13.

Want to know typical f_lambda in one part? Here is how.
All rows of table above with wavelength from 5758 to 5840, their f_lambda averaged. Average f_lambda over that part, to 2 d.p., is 3.75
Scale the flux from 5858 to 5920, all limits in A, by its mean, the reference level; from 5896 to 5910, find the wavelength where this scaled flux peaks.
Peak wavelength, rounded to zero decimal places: 5903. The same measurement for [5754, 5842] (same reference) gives 5803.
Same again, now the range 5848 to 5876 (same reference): 5865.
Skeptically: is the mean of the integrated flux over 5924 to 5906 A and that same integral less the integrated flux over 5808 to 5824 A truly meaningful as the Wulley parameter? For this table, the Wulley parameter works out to 34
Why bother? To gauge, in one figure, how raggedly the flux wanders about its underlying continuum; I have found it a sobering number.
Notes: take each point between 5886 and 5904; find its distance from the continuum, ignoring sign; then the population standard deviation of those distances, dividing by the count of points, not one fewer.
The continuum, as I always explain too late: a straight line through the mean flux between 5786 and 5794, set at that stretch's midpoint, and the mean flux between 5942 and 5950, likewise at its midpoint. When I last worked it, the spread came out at 0.28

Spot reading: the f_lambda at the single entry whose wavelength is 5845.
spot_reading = 3.623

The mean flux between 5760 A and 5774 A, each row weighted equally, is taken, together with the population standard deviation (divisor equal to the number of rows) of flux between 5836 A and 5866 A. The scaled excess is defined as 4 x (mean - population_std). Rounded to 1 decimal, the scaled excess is 13.9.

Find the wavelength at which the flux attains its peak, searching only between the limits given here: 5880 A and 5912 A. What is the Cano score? 5911 A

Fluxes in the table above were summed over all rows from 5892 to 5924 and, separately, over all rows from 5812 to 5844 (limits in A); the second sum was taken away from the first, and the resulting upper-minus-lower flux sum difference -3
